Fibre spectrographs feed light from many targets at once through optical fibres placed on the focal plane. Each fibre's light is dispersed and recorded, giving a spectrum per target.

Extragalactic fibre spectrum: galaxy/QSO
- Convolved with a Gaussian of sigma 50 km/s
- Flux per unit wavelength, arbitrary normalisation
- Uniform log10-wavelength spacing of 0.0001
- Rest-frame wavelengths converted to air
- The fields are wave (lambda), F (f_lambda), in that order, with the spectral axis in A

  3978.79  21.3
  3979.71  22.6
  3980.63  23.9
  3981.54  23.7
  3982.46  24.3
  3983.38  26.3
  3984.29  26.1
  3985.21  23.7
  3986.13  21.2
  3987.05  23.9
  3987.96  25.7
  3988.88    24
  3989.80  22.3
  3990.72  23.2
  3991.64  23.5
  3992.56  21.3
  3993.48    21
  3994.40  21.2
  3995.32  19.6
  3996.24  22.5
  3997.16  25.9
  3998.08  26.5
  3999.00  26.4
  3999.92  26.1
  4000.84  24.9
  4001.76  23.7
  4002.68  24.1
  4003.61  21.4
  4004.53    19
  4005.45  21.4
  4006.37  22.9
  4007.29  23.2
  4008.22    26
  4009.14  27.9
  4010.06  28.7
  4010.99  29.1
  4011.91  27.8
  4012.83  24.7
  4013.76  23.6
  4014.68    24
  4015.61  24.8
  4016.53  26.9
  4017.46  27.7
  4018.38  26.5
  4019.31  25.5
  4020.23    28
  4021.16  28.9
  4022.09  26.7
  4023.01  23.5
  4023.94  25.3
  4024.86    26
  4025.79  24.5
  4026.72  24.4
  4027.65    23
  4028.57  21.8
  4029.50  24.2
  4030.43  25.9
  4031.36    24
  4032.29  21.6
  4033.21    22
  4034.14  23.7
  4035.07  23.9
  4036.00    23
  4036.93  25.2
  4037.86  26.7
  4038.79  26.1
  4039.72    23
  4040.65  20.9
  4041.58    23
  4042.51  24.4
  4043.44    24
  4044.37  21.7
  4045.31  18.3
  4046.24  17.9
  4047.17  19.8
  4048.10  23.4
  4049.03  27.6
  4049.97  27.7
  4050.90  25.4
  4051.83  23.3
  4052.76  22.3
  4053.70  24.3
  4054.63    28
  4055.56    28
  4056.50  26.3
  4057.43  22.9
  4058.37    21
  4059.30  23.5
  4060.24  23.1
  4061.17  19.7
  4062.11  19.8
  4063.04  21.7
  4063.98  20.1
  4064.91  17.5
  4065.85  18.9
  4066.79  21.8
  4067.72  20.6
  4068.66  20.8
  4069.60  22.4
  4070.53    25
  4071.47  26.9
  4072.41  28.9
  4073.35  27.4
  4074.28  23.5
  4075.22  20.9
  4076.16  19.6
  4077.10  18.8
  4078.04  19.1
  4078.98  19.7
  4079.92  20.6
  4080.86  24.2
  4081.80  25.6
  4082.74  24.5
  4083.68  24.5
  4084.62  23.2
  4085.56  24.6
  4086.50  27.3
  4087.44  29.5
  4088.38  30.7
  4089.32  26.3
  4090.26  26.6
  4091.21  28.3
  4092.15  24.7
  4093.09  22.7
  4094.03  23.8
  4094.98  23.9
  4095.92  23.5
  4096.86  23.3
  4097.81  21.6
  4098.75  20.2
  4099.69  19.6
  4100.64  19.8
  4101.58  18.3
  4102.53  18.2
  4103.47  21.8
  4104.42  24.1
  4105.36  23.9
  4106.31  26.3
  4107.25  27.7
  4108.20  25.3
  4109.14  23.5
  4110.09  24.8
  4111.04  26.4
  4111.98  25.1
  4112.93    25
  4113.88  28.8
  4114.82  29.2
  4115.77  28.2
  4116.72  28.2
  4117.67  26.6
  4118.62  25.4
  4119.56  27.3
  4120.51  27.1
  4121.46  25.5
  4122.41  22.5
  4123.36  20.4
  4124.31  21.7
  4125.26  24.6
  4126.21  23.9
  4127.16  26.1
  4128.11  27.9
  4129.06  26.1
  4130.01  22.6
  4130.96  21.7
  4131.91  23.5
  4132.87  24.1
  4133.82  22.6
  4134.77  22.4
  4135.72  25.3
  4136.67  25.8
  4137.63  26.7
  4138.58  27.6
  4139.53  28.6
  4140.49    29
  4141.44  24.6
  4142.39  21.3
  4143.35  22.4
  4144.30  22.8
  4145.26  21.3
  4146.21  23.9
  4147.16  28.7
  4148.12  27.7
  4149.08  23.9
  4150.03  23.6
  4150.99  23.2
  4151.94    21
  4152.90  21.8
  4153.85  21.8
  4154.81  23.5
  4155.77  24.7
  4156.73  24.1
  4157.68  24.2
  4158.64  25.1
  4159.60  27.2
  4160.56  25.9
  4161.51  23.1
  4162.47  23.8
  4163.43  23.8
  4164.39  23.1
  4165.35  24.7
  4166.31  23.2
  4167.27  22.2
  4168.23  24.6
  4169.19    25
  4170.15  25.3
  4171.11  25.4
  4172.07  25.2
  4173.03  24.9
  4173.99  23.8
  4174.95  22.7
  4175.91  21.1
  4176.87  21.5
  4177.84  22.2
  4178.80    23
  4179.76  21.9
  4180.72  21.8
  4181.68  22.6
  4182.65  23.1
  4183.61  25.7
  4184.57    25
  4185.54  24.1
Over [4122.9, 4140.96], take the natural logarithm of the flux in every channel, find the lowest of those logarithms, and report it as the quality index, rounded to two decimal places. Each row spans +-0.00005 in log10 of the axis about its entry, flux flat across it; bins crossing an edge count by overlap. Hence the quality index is 3.02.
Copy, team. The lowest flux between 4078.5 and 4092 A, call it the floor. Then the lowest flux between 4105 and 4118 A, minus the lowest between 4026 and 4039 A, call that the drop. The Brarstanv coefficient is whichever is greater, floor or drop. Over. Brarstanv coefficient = 20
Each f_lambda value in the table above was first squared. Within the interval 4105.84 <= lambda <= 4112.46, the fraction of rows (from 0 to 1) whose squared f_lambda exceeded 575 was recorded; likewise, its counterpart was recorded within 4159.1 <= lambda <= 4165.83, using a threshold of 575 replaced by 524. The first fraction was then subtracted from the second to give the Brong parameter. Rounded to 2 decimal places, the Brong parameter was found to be 0.14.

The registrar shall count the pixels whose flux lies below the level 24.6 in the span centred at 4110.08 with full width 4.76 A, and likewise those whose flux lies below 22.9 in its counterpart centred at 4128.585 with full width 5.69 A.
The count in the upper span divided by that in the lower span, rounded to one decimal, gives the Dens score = 2.0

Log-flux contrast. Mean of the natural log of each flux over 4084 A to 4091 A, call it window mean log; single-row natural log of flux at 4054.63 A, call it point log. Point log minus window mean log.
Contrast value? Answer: 0.045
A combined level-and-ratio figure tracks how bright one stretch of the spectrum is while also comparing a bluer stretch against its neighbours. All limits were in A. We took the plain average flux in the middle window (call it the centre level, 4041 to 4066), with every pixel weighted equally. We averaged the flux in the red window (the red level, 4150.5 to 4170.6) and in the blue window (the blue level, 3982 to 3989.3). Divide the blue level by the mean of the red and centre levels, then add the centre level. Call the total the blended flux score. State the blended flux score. 23.8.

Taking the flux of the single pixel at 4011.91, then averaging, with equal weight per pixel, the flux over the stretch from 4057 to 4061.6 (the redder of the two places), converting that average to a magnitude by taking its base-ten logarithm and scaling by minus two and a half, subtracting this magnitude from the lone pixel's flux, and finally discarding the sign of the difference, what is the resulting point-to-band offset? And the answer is 31.2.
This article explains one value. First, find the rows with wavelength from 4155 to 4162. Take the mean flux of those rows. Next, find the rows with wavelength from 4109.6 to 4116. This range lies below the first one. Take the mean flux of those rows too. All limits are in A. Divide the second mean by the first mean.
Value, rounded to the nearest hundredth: 1.08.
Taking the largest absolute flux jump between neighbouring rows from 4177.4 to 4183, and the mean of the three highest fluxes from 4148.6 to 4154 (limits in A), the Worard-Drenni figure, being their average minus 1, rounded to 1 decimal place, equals 11.3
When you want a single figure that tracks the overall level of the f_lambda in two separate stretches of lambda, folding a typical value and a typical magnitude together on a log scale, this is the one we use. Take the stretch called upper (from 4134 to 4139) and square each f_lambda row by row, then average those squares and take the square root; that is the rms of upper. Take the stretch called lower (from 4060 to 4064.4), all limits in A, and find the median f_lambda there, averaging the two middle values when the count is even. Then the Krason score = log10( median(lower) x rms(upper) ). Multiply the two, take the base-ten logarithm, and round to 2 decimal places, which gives 2.71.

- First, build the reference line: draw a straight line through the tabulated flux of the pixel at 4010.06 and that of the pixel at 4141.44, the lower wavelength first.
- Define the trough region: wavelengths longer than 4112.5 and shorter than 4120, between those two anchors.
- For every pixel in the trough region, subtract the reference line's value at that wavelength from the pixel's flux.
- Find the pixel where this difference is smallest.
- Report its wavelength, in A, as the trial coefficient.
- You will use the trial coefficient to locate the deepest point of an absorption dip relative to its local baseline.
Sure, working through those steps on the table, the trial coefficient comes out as 4112.93 A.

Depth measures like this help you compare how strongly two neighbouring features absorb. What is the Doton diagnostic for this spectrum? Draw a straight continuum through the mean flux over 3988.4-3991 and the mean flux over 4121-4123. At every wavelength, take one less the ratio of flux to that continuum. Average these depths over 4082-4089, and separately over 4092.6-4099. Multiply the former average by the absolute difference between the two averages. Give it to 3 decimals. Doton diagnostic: -0.017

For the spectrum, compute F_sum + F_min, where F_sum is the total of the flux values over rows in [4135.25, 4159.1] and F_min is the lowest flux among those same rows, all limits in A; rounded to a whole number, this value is 634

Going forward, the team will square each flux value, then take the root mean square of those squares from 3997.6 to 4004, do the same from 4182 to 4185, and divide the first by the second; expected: 1.02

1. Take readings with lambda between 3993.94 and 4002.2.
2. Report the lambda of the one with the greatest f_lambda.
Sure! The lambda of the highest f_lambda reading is 3998.08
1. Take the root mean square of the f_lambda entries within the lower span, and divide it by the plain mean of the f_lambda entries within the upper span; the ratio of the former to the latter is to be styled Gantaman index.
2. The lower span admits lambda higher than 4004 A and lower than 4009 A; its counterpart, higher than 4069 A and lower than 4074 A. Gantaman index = 0.87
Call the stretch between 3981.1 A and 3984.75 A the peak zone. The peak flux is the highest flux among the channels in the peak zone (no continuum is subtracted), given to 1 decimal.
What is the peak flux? 26.3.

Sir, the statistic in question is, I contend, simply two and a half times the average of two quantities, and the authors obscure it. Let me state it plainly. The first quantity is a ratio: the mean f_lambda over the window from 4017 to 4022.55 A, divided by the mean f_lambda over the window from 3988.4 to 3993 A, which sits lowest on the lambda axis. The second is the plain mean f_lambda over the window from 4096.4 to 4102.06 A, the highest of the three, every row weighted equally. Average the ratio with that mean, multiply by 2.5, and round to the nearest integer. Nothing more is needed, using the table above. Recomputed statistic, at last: 27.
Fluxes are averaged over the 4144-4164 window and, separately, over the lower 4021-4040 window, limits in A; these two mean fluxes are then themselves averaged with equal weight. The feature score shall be 24.2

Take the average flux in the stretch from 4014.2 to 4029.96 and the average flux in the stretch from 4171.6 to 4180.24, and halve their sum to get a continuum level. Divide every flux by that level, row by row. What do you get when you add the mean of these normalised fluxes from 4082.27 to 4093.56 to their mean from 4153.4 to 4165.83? 2.08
